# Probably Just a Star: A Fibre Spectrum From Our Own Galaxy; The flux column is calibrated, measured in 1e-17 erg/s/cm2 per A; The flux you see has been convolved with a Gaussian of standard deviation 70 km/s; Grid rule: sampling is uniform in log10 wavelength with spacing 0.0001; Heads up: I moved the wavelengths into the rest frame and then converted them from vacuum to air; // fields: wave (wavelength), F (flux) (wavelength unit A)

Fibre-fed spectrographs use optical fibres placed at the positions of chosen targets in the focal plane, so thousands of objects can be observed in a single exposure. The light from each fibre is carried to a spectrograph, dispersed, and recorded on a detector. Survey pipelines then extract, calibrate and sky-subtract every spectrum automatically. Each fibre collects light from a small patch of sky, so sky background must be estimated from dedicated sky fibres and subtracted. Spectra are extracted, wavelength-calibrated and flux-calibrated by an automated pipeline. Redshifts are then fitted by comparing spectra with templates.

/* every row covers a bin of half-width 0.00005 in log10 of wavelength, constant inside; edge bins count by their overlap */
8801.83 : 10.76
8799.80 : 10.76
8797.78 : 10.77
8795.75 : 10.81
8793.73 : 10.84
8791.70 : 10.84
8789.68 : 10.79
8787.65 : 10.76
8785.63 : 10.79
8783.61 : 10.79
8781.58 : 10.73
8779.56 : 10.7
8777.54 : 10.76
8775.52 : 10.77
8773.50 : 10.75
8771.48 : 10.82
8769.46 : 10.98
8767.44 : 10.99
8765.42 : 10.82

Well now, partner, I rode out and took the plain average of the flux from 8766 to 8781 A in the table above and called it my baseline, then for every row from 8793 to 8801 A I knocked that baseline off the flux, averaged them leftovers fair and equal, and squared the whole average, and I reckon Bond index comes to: 0.001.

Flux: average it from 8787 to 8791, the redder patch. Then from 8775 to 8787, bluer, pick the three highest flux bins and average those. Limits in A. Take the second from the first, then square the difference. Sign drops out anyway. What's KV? 0.0001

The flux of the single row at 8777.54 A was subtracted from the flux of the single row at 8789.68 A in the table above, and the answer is 0.03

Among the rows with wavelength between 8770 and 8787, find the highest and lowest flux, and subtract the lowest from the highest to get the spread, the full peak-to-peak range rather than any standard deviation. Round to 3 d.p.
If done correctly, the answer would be 0.120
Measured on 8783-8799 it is 0.080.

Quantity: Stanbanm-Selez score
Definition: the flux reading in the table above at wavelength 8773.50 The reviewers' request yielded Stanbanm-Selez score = 10.75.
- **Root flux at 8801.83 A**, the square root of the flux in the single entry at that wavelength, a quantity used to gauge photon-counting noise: 3.28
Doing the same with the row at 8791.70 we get 3.29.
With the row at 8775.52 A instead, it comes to 3.28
